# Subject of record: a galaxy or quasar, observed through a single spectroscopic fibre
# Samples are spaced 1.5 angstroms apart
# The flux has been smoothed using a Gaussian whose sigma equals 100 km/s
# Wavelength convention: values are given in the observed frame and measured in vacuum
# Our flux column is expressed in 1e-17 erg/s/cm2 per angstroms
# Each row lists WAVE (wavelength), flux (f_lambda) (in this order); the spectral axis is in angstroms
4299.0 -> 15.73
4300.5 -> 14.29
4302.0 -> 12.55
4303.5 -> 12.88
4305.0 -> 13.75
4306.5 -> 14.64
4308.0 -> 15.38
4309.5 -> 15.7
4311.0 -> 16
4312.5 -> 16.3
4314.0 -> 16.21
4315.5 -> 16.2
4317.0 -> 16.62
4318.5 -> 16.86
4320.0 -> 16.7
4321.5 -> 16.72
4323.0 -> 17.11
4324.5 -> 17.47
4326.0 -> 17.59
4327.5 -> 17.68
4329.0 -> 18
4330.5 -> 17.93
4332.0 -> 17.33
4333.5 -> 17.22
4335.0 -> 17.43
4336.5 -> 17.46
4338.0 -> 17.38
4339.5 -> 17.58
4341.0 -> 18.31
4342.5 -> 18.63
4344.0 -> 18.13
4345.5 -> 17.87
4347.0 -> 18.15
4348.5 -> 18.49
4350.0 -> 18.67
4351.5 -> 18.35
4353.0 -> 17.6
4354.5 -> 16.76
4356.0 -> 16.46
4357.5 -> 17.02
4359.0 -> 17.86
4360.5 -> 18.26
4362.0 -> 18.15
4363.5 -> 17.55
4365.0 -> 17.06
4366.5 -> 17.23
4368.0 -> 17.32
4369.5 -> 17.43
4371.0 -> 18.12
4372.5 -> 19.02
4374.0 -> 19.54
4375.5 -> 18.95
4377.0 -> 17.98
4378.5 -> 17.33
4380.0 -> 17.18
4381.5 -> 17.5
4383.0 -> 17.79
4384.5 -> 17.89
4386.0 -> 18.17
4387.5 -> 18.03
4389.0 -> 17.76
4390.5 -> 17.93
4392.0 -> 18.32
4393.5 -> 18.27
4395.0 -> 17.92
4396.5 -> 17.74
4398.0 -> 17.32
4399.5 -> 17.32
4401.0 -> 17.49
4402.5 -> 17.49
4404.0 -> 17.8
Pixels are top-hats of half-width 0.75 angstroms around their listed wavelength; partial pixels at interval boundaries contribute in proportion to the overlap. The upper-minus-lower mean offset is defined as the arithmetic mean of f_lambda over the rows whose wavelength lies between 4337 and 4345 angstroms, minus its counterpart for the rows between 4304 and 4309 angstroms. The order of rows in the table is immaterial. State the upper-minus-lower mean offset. 3.4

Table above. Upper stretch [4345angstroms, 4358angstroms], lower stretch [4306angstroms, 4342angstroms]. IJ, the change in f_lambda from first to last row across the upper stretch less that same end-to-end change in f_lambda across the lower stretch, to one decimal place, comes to -4.5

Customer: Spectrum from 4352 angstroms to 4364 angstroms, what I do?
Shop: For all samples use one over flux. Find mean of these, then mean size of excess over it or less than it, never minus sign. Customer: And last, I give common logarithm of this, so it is -2.75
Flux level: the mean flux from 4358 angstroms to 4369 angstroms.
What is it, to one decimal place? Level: 17.6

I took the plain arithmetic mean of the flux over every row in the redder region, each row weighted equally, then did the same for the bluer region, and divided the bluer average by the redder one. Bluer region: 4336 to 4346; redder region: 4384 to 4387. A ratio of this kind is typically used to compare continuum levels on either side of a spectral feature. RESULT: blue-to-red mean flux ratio 0.993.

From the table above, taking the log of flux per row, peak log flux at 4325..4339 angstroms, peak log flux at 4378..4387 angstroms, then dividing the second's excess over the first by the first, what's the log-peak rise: 0.00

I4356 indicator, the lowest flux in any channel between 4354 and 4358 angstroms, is 16.46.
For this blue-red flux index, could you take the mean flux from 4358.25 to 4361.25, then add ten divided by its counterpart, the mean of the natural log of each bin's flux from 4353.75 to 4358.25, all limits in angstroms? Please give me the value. 21.61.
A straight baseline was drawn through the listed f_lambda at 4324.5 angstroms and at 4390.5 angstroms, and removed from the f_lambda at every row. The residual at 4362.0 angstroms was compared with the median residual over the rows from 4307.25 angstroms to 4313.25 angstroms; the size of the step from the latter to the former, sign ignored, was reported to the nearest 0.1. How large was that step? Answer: 1.9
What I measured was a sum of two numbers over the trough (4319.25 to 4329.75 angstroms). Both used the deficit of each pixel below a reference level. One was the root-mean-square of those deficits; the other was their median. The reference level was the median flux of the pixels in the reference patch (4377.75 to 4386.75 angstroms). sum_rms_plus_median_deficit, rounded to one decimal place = 0.7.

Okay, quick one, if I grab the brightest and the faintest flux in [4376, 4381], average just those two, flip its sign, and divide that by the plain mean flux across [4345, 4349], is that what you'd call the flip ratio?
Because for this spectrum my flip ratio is -0.97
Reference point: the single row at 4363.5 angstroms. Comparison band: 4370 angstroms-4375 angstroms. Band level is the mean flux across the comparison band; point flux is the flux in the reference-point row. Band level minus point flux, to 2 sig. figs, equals 1.3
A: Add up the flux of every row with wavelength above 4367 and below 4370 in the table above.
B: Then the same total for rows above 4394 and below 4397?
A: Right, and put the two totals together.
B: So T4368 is 70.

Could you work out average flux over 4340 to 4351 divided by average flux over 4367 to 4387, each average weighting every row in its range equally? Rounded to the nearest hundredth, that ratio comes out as 1.02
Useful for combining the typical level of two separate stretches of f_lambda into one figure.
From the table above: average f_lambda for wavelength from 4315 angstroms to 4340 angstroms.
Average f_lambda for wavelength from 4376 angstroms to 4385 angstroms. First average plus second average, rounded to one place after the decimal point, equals 34.9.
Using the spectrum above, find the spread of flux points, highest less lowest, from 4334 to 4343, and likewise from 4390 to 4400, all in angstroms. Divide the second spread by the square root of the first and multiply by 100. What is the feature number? 89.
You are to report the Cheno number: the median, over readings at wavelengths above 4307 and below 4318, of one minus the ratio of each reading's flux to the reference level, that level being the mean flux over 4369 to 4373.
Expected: 0.11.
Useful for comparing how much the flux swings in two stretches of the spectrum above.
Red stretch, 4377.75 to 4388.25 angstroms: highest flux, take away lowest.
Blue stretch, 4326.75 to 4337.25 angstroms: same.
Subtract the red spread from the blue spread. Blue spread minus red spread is -0.2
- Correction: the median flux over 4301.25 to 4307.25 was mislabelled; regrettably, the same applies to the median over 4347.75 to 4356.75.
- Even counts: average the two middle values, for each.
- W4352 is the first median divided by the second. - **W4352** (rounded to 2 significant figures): 0.74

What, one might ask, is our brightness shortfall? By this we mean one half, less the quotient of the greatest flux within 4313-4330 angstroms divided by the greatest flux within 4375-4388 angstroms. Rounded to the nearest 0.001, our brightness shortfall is -0.450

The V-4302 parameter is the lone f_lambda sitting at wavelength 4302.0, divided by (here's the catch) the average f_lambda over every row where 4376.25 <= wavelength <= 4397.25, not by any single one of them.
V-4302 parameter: 0.70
